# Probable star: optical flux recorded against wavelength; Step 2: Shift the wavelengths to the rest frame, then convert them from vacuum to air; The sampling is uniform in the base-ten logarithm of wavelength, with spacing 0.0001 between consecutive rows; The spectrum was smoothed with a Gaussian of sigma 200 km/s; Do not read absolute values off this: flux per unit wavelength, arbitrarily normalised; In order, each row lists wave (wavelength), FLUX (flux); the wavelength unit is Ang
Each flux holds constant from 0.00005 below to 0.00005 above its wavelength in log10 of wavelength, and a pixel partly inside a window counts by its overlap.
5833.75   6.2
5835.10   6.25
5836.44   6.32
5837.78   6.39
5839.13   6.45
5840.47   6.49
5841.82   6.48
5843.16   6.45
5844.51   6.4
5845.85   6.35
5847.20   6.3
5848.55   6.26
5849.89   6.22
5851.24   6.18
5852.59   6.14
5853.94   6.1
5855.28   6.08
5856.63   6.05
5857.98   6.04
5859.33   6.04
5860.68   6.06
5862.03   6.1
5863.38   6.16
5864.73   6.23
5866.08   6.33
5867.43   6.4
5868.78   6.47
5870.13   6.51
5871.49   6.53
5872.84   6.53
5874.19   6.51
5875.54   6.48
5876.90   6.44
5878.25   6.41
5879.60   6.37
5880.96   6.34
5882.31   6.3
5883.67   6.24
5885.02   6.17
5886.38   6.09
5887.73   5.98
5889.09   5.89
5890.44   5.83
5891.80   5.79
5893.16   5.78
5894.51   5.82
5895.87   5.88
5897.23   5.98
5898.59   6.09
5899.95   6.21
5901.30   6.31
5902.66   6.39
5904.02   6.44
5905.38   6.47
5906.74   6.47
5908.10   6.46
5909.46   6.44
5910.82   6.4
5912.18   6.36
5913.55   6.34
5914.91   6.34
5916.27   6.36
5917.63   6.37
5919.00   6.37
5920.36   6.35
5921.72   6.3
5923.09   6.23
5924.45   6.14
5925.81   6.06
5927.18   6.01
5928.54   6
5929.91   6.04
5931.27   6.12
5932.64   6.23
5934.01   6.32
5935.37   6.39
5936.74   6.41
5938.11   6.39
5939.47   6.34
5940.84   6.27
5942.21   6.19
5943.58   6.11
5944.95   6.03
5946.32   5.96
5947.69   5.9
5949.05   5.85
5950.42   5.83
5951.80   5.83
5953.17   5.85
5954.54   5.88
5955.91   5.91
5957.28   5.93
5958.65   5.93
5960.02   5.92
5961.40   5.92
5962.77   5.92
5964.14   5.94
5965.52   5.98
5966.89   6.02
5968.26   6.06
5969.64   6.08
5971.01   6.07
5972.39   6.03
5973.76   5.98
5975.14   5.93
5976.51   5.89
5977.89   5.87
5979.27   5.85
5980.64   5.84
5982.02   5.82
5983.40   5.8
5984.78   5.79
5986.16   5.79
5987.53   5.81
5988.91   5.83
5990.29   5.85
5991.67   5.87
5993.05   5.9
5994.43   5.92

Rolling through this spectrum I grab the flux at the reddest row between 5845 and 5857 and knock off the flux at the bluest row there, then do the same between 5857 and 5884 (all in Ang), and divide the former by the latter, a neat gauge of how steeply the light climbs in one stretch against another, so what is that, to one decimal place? -1.5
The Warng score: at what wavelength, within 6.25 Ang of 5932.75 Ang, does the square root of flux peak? 5936.74 Ang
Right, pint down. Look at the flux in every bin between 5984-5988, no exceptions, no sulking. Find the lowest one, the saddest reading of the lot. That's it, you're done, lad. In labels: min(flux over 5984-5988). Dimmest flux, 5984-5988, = 5.79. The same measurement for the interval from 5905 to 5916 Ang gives 6.34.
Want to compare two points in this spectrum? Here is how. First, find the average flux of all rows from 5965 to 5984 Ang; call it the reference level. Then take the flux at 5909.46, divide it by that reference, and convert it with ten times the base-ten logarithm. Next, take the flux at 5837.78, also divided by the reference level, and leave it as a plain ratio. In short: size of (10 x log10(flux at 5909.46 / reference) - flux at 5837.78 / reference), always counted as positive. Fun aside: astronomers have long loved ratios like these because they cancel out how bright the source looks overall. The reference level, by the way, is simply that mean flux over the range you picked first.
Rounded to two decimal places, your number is 0.73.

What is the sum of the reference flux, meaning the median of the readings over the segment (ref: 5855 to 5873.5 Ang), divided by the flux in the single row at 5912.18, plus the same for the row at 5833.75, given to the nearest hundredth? 1.97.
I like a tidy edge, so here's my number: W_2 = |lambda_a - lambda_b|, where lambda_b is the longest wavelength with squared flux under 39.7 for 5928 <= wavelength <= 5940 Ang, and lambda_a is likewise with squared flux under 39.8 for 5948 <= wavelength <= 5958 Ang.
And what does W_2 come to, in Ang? 24.6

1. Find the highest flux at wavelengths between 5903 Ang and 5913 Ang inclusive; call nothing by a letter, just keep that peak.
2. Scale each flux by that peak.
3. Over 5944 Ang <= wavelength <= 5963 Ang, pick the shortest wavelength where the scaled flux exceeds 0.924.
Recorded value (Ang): 5944.95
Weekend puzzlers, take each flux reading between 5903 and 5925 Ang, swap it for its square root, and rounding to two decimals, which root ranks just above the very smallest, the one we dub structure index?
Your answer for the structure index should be 2.50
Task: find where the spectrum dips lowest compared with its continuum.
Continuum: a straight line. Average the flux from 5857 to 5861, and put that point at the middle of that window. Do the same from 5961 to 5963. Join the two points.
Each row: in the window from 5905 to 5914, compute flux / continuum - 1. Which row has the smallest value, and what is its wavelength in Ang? 5913.55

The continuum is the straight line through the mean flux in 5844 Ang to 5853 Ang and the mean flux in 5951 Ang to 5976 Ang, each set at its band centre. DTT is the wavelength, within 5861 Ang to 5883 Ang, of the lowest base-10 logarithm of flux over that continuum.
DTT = 5862.03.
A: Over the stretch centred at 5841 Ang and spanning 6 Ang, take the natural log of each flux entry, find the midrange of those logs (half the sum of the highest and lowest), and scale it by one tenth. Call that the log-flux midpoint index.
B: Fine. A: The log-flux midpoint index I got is 0.187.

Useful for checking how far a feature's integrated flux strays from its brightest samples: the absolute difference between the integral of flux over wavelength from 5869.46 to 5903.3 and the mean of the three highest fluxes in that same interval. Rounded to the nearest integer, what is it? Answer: 203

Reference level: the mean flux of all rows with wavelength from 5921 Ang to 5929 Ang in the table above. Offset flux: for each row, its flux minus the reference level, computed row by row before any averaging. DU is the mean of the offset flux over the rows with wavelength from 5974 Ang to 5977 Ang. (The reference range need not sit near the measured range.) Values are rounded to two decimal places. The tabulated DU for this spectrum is -0.21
